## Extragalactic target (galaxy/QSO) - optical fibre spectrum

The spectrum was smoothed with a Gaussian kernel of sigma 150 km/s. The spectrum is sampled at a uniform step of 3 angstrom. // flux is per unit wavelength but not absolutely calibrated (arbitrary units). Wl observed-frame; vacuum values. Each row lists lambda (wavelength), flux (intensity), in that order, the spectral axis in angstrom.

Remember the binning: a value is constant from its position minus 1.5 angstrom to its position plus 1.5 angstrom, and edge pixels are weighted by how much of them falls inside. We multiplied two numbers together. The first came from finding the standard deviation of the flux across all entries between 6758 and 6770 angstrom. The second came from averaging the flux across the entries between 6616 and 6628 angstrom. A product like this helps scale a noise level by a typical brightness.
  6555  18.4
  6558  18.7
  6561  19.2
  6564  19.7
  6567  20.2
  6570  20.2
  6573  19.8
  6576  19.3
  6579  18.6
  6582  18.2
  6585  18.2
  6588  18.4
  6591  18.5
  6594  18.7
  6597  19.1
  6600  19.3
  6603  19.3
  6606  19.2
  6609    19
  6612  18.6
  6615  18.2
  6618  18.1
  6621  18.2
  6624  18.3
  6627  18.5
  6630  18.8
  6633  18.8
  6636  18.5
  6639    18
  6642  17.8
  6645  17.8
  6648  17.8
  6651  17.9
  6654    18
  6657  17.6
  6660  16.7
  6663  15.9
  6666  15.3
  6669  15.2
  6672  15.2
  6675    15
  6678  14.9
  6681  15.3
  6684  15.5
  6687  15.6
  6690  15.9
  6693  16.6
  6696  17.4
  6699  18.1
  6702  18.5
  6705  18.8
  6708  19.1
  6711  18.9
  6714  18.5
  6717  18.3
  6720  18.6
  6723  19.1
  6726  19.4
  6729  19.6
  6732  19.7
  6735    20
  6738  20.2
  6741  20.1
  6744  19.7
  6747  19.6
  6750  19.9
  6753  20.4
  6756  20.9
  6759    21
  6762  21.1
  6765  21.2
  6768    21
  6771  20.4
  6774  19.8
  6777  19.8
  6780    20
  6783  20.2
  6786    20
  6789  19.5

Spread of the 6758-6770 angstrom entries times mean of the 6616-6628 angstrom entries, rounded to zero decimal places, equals 2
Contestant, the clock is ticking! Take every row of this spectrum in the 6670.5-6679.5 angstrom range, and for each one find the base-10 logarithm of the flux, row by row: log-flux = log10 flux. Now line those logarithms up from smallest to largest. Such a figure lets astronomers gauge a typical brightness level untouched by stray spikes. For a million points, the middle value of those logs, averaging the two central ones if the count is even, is 1.176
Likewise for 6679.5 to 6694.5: 1.193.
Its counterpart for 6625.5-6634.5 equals 1.274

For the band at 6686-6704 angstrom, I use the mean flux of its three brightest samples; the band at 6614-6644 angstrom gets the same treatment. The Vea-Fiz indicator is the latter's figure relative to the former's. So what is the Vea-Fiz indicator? 1.04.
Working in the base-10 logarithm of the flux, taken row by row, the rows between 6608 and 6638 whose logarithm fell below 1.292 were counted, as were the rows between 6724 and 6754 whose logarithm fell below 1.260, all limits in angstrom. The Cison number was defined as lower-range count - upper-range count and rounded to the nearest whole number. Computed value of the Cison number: 10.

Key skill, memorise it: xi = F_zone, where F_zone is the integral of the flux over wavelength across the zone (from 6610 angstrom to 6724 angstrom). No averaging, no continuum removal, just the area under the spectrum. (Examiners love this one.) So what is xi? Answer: 1990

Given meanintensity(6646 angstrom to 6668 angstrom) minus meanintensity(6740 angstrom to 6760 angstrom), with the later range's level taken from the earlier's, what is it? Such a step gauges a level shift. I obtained -3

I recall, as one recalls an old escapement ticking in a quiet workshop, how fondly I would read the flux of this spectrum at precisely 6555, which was 18.4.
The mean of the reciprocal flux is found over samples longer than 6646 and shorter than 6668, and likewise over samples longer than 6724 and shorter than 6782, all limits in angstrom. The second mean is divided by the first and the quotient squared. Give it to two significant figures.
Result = 0.71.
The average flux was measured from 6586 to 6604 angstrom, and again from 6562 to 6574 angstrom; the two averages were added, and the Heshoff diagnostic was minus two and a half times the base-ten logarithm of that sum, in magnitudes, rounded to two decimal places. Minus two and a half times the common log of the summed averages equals -3.97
